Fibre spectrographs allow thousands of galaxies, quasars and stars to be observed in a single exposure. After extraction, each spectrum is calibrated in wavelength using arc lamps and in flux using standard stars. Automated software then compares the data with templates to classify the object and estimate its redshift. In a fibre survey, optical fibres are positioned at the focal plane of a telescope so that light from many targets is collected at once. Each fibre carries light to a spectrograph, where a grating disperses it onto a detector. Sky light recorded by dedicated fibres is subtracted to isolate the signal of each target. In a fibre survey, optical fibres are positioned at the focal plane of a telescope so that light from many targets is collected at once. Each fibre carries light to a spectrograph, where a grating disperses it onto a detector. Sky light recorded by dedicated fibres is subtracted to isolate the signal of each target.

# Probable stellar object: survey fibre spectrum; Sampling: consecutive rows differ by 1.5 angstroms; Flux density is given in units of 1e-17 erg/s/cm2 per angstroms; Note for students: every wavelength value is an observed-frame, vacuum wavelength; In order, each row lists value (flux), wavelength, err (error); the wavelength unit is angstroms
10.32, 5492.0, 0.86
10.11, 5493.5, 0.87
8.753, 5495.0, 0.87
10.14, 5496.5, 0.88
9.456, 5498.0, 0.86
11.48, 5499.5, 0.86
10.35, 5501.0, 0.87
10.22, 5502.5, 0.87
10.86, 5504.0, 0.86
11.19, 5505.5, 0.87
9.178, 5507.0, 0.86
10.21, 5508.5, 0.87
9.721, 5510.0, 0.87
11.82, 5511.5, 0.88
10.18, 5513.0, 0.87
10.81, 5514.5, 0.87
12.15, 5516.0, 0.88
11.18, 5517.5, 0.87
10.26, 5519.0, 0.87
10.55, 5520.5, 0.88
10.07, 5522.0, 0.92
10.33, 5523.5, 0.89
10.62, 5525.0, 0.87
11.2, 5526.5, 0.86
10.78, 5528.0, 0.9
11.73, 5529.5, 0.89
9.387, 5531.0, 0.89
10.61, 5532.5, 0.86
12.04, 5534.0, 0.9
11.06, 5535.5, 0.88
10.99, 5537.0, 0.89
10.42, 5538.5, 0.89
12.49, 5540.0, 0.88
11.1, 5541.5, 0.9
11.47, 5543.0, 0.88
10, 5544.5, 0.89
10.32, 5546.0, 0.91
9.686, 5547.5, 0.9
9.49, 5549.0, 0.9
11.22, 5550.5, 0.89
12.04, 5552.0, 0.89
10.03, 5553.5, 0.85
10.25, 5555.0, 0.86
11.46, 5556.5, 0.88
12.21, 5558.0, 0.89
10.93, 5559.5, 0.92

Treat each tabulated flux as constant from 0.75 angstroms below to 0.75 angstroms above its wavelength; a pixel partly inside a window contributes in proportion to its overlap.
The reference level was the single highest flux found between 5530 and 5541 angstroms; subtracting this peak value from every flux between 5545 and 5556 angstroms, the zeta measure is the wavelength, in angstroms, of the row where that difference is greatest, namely 5552.0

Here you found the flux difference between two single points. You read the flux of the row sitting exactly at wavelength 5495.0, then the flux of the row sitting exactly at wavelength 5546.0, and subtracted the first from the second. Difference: 1.6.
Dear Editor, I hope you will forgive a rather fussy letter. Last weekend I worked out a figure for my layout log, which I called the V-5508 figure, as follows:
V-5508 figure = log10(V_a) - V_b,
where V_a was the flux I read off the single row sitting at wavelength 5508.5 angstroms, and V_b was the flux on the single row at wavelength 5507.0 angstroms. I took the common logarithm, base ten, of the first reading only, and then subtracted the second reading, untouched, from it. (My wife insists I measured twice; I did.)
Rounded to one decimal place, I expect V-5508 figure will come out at -8.2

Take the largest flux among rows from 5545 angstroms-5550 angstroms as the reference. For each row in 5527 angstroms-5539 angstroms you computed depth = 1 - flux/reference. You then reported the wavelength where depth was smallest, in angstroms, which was 5534.0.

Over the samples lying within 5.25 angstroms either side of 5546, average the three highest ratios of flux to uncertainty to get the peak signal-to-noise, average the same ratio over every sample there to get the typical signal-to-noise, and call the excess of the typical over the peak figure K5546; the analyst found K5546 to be -1.0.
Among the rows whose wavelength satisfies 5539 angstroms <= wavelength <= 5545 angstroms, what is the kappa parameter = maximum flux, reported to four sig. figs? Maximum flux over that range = 12.49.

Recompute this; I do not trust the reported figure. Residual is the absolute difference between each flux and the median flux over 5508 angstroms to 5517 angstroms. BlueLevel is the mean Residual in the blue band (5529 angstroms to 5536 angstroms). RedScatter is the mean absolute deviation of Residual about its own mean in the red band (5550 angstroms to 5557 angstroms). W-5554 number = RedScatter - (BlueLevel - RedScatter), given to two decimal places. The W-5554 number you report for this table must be -0.18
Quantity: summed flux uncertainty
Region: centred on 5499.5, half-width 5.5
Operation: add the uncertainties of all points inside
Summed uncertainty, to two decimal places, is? 6.07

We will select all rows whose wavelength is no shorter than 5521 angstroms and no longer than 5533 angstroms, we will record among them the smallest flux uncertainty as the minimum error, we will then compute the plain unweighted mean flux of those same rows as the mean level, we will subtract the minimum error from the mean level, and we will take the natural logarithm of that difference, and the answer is 2.28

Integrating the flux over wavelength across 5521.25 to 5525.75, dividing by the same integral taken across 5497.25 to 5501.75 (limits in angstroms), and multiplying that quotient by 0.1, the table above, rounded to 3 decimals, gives 0.099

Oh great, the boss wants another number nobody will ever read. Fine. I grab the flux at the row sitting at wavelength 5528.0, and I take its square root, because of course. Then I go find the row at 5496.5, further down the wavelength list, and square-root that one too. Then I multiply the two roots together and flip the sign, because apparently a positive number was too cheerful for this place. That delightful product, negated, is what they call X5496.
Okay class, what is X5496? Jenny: -10.5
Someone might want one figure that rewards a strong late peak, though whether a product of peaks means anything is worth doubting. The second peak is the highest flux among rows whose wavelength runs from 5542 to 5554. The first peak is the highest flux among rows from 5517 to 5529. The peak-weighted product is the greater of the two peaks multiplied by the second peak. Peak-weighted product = 145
